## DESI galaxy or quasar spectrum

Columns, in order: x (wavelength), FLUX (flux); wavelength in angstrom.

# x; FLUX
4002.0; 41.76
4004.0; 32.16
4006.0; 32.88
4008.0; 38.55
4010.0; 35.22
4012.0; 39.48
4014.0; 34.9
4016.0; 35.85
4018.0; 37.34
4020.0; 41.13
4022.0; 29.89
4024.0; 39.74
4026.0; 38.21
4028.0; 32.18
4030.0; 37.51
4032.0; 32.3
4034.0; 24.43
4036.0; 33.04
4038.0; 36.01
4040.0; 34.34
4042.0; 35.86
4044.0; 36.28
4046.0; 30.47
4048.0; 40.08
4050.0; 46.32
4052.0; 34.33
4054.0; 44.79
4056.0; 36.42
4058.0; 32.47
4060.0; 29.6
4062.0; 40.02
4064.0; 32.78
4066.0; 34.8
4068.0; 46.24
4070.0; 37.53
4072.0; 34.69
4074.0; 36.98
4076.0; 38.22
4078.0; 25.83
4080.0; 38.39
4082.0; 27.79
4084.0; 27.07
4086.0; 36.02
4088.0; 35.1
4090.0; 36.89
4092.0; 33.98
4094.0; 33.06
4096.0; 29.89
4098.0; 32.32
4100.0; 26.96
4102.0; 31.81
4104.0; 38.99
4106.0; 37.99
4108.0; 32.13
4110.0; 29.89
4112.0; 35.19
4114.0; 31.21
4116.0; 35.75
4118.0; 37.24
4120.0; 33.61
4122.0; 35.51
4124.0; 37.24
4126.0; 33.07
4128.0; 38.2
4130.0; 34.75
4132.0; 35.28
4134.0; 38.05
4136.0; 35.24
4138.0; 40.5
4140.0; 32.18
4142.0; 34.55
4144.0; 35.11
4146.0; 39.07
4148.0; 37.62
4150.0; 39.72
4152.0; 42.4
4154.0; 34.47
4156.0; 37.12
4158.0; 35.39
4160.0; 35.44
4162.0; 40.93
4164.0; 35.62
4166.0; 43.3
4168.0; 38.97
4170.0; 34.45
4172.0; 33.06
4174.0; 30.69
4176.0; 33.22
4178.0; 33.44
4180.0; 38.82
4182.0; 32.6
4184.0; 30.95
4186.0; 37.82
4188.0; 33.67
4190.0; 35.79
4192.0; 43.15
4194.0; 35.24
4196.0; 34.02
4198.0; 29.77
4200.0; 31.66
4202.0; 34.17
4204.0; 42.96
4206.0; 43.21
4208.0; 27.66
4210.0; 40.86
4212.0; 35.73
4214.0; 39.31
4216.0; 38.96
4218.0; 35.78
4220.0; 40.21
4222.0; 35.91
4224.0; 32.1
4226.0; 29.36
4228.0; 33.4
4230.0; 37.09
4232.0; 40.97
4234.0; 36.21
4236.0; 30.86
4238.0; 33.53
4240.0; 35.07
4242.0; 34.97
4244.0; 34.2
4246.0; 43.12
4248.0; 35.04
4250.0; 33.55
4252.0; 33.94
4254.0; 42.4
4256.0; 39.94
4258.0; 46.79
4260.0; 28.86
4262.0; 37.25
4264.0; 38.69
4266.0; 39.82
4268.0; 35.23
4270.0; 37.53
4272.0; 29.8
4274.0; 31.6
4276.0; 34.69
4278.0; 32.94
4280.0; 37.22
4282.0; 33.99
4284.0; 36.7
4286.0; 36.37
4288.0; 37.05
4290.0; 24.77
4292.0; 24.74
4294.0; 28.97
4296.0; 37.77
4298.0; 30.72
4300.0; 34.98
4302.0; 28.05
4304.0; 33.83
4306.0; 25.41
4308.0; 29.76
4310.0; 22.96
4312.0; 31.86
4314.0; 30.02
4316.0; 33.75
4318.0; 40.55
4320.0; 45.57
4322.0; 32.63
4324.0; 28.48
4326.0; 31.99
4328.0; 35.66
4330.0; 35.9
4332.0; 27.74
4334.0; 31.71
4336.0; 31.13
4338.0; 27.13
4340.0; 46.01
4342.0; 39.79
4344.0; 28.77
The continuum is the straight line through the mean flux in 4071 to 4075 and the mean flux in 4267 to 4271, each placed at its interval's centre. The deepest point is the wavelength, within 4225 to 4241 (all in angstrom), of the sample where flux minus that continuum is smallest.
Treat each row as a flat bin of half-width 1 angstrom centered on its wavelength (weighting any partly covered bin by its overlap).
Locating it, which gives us 4226.0 angstrom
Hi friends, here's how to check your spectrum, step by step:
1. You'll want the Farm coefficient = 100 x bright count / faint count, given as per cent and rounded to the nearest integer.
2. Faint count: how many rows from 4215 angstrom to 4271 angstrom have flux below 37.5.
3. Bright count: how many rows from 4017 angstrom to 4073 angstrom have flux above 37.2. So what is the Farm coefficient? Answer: 61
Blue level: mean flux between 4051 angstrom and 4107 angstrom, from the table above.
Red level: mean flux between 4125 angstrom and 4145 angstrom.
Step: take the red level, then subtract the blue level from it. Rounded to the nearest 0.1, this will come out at 1.0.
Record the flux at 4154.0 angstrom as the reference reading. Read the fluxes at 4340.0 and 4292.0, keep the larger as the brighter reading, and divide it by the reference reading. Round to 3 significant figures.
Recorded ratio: 1.33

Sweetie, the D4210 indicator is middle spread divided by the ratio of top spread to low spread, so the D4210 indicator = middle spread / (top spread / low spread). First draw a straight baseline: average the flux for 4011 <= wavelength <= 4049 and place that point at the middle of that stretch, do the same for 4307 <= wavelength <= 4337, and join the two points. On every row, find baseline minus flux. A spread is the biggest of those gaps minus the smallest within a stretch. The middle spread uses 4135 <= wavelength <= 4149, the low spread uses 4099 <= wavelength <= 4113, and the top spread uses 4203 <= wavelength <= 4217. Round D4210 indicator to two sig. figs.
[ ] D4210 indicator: 6.4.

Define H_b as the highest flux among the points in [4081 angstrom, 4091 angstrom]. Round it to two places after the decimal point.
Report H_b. 36.89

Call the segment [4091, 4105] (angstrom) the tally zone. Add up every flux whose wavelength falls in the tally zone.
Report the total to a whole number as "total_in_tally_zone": 227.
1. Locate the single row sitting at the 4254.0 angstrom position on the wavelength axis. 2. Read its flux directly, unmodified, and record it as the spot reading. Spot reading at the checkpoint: 42.4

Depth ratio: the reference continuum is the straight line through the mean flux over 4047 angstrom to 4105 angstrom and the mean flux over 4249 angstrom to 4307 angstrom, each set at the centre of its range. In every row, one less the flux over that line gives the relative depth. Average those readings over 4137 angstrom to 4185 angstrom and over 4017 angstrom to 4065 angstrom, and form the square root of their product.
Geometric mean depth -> 0.020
